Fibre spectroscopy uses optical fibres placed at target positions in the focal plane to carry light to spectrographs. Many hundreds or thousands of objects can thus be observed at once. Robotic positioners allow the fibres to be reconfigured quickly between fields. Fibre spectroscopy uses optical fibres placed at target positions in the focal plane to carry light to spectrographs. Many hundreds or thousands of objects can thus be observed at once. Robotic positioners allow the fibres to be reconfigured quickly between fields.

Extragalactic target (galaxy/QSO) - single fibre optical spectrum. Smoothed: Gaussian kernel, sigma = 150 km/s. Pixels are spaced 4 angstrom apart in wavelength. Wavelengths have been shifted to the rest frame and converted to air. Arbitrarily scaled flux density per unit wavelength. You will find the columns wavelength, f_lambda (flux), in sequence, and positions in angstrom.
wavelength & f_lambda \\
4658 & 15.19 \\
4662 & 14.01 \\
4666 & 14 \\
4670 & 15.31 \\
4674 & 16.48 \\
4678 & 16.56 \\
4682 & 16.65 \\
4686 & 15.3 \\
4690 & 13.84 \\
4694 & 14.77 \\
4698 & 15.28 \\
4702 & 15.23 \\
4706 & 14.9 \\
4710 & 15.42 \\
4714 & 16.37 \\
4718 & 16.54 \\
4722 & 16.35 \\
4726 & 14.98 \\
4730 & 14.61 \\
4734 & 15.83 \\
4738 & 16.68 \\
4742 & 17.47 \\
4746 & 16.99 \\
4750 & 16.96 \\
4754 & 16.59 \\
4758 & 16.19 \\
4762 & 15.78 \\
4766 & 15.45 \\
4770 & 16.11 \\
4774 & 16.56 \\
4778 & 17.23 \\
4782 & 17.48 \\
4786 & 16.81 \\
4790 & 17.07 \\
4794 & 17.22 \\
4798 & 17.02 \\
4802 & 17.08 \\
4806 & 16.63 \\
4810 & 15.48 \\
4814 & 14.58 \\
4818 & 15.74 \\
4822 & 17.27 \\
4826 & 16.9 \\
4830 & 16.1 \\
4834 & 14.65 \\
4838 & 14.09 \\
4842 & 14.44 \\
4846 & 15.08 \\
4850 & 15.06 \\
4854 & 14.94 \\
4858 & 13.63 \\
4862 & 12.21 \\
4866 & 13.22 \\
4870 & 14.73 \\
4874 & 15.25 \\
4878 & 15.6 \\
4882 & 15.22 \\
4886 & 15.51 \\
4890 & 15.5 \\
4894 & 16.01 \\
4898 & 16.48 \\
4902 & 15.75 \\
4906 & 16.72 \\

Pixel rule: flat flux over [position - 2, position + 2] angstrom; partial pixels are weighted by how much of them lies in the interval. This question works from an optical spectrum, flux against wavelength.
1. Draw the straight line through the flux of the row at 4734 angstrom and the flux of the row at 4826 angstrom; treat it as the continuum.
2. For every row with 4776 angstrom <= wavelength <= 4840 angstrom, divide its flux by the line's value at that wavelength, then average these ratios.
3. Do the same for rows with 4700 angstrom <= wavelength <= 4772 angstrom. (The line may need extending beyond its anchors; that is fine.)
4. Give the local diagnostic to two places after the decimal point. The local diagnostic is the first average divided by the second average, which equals 0.97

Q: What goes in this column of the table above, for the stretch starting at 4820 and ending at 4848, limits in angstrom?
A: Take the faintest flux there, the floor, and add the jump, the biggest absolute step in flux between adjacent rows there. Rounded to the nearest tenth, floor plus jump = 15.5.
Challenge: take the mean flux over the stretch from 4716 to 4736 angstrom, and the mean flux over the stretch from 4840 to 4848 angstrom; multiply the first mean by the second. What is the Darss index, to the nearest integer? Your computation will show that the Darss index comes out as 231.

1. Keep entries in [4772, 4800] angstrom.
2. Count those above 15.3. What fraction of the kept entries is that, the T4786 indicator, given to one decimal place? 1.0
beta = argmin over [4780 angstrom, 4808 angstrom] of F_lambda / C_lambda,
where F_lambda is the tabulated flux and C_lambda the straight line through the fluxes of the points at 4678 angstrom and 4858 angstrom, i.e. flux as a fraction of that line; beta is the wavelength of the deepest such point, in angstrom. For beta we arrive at 4786 angstrom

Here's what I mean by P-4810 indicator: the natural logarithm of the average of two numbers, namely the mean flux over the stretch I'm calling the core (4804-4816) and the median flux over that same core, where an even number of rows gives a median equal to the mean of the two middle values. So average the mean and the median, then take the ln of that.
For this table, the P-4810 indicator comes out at 2.74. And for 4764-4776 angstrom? 2.78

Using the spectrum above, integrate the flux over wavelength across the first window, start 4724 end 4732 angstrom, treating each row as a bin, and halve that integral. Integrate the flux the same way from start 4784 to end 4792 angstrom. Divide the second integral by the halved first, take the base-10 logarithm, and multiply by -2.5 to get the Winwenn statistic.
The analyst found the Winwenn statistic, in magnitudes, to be -0.90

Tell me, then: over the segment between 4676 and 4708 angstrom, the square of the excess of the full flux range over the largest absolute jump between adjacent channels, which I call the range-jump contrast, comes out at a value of 1.8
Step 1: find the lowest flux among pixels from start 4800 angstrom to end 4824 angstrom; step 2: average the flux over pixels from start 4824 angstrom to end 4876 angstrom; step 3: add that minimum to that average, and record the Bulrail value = 29.2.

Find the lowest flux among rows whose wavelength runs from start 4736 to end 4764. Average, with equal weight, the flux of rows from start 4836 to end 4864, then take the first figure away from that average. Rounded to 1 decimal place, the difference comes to -1.6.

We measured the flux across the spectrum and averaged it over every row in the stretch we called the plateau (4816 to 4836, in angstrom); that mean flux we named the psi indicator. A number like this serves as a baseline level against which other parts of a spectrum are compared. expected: 16.1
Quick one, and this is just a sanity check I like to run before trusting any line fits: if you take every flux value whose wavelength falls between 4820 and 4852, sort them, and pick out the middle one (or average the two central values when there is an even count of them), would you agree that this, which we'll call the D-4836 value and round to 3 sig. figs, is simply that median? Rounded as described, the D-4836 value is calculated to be 15.1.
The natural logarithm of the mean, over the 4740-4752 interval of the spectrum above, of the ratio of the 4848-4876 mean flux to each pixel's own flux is -0.19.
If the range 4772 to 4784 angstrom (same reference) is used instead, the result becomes -0.19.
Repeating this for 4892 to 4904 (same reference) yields -0.13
